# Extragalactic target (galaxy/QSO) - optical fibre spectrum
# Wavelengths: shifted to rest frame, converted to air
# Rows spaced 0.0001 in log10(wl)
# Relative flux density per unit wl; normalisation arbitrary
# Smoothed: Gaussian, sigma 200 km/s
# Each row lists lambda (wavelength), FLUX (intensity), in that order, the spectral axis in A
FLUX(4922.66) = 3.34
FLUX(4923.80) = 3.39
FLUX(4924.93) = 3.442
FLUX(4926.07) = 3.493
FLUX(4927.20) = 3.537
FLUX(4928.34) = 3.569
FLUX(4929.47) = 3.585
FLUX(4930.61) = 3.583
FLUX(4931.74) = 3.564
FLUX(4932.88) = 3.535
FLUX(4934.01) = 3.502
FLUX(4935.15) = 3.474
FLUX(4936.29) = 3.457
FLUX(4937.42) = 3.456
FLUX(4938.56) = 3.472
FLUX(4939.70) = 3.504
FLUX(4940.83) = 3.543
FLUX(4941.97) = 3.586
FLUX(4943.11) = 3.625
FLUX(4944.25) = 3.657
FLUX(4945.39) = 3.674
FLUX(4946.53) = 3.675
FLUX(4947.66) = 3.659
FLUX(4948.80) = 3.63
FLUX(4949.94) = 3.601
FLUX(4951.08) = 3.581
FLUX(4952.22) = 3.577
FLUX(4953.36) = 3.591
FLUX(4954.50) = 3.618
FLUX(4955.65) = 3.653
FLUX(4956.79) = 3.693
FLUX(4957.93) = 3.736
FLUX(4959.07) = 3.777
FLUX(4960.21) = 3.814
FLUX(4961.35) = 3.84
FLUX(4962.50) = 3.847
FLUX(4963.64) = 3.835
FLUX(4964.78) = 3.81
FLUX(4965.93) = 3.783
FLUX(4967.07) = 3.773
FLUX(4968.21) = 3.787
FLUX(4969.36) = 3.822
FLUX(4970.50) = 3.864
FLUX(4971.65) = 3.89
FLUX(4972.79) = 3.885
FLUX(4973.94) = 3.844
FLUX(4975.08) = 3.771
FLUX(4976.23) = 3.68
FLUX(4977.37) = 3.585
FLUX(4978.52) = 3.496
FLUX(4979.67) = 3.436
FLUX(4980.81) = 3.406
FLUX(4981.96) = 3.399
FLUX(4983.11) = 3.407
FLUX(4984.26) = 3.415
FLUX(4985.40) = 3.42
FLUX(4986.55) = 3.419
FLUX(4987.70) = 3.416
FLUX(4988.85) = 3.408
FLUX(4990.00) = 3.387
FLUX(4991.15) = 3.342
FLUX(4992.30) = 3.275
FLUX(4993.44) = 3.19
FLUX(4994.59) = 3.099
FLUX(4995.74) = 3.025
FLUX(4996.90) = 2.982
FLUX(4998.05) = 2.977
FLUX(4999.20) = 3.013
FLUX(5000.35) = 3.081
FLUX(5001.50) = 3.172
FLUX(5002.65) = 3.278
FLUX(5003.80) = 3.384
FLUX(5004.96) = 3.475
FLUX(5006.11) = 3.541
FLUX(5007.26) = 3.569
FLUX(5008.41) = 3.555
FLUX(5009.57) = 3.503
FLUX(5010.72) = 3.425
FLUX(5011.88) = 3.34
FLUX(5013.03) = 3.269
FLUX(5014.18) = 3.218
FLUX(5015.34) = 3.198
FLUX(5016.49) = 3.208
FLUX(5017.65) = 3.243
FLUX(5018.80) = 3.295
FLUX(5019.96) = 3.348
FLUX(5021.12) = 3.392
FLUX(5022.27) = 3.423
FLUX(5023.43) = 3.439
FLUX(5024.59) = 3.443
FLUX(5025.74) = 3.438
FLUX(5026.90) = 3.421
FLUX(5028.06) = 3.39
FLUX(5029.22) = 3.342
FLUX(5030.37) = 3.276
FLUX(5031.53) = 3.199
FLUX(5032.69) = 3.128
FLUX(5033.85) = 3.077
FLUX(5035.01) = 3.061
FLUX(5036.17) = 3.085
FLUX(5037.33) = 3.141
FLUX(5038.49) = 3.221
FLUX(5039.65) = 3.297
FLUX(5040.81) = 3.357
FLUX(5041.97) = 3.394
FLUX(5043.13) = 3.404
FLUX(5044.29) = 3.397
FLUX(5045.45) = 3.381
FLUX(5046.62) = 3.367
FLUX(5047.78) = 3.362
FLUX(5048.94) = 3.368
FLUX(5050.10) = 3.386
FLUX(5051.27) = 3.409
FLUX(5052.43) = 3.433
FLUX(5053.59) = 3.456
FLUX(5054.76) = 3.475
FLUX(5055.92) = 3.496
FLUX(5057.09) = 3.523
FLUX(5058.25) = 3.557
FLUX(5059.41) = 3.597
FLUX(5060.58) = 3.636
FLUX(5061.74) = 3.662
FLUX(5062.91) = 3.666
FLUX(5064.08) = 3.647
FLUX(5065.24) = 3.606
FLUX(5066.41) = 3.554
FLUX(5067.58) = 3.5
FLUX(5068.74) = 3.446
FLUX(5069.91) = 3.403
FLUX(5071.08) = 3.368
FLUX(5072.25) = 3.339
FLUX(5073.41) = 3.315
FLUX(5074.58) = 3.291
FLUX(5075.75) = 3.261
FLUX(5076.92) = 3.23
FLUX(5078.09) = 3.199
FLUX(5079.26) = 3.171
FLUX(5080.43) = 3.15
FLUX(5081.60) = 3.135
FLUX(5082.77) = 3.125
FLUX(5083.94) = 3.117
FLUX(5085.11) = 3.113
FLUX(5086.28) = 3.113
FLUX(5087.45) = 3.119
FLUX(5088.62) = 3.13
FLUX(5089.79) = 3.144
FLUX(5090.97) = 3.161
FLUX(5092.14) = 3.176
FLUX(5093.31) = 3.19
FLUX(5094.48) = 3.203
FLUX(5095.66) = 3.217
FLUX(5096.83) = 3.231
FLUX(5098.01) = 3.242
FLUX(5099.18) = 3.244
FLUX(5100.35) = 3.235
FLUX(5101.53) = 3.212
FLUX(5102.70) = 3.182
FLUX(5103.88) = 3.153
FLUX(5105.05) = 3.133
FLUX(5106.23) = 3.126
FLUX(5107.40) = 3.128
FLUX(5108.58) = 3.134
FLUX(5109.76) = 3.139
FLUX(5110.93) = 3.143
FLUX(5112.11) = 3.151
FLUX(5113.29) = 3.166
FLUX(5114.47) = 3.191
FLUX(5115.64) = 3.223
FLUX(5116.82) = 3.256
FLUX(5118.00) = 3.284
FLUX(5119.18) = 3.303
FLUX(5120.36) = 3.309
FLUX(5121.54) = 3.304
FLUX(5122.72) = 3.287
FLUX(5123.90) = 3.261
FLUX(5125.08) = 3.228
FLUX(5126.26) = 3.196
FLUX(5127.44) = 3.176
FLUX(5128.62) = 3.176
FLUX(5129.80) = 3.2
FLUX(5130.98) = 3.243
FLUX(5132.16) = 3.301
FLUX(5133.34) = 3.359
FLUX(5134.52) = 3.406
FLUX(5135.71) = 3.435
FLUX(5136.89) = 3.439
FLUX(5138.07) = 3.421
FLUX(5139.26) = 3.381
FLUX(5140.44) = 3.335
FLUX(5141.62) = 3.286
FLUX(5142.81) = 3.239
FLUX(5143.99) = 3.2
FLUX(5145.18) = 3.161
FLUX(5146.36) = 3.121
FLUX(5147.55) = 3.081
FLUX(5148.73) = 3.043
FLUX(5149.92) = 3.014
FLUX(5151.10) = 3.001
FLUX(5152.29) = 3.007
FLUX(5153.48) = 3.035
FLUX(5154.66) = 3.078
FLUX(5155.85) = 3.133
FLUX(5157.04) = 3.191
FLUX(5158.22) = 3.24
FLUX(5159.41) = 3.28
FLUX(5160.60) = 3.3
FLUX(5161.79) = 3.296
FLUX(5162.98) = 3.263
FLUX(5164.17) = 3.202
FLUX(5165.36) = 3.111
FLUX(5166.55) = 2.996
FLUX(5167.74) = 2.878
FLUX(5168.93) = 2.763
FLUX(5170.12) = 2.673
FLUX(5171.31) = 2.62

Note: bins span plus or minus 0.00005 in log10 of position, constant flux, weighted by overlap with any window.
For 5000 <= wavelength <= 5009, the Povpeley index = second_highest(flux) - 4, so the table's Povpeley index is -0.4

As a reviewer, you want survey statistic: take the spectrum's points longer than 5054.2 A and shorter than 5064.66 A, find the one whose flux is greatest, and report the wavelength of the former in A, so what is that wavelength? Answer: 5062.91 A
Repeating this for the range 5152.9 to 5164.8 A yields 5160.60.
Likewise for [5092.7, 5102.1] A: 5099.18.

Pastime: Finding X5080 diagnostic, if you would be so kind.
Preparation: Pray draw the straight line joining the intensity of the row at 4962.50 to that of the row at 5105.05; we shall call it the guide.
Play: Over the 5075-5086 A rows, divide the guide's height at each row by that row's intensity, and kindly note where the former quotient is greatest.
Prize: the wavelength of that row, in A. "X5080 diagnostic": 5083.94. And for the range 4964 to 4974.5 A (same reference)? 4967.07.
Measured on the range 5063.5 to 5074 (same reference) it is 5073.41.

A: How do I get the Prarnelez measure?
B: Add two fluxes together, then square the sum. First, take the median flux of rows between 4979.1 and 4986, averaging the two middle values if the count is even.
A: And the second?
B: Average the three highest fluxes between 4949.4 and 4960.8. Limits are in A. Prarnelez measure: 51.6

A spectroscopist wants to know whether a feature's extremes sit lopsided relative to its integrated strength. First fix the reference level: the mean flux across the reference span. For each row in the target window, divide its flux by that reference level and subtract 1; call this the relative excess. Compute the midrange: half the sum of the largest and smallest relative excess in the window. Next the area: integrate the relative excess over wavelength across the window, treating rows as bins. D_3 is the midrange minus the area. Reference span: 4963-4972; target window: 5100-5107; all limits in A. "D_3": 1.0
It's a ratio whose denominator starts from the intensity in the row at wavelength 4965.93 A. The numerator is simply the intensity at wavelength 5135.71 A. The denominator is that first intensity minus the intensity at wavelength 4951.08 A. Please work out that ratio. 17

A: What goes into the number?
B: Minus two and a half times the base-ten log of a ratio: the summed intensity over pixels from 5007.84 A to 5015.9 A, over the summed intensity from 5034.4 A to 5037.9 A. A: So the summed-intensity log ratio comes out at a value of -1.0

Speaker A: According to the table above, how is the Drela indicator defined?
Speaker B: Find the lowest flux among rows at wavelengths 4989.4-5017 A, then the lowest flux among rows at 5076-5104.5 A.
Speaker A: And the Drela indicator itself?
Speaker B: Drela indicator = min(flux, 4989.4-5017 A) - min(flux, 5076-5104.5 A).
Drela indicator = -0.14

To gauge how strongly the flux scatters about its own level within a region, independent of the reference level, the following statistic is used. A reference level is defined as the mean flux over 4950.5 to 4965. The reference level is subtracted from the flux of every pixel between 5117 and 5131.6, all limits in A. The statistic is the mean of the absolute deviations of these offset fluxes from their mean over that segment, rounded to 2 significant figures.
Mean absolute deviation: 0.044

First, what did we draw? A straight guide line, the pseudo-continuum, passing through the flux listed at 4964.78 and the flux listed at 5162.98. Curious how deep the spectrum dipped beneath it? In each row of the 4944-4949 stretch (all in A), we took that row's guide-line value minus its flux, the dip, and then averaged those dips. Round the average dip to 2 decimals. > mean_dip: 0.20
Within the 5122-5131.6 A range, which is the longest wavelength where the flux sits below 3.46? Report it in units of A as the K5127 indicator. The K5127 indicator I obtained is 5130.98 A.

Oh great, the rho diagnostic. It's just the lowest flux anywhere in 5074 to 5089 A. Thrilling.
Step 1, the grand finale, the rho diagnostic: 3.113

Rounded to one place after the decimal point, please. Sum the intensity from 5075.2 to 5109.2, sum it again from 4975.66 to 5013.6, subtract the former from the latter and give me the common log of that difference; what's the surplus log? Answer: 1.3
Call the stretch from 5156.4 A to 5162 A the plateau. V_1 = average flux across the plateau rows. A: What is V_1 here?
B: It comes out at 3.3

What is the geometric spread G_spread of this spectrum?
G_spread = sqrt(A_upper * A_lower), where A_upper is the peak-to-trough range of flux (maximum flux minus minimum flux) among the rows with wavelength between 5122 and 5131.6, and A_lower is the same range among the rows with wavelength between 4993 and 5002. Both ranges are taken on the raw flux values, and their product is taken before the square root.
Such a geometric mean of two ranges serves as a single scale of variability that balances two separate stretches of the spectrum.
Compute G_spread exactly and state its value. 0.15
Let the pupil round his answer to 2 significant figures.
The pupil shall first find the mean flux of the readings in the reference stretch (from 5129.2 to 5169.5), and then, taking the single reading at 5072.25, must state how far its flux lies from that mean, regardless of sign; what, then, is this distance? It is 0.15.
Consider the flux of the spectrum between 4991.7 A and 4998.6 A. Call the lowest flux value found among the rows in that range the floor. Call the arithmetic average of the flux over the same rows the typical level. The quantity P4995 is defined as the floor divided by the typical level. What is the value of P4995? 0.96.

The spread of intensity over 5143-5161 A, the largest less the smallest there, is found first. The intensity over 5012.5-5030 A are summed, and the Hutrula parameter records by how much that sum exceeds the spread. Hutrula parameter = 49.8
